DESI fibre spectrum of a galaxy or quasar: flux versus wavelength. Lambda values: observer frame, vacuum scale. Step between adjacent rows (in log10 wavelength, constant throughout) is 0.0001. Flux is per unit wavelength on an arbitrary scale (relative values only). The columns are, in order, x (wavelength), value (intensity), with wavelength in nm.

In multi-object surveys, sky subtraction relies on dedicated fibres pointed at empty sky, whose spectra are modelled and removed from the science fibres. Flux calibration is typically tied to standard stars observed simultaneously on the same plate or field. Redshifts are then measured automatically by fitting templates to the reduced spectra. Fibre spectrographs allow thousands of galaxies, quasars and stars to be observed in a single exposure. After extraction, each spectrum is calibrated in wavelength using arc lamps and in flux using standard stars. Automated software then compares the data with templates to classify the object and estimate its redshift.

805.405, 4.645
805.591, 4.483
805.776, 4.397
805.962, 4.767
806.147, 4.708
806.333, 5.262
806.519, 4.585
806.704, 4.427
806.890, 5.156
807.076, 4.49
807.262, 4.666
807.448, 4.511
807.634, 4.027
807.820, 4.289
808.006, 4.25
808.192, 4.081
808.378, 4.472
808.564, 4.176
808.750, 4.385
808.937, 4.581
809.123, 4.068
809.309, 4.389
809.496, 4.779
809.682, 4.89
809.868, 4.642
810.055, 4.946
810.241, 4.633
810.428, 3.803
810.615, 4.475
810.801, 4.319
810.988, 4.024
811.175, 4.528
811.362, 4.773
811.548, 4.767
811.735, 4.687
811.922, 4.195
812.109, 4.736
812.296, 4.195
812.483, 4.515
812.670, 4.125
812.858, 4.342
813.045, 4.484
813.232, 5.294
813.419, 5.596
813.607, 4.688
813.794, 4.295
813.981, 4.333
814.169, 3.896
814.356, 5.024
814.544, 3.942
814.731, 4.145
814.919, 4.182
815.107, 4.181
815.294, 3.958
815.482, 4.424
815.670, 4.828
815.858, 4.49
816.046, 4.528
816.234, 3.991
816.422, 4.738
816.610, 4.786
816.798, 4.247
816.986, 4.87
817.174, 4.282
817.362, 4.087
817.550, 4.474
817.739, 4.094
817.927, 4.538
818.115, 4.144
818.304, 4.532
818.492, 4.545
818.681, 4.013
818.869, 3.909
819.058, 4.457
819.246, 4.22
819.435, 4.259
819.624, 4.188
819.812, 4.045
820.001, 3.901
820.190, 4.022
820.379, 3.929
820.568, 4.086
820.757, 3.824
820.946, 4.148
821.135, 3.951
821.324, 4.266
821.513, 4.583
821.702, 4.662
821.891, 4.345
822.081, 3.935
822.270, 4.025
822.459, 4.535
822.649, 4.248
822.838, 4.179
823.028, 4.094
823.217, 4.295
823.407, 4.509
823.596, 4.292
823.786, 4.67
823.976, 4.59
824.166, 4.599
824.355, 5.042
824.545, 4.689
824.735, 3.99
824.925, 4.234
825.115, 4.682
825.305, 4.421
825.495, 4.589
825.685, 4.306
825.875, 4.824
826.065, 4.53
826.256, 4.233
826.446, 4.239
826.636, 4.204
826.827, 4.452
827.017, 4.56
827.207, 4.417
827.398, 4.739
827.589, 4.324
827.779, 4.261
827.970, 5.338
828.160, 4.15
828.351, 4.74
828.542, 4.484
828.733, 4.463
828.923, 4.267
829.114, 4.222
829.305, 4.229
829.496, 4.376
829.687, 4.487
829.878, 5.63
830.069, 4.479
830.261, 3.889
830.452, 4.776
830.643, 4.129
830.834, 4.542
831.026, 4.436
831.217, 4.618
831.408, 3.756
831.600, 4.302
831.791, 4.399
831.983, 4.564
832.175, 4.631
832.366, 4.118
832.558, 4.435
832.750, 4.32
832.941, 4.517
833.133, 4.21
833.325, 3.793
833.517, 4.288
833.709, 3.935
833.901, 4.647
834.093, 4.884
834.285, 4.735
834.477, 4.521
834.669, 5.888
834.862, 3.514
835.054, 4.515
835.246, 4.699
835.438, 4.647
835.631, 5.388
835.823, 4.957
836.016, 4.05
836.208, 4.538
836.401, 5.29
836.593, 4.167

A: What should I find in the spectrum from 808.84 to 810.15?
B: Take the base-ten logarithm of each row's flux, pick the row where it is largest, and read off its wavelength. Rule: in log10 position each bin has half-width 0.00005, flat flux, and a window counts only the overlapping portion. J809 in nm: 810.055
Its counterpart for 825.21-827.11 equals 825.875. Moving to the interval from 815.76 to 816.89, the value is 816.610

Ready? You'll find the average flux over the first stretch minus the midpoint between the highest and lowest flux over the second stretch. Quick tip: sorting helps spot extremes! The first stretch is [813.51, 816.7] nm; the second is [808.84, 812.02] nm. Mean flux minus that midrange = 0.0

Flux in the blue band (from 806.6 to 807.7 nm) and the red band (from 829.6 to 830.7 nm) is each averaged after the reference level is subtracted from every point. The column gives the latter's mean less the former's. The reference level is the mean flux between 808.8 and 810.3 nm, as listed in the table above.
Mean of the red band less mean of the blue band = 0.02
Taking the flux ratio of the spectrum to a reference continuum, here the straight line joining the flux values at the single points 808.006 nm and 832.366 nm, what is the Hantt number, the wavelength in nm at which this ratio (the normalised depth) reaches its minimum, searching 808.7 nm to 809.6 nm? 809.123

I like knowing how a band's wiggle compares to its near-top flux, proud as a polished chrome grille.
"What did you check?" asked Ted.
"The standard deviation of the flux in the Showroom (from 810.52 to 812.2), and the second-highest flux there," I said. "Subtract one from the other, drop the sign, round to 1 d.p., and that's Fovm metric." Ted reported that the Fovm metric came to 4.5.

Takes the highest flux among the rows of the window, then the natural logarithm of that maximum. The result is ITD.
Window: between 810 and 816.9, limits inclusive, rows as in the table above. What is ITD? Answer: 1.72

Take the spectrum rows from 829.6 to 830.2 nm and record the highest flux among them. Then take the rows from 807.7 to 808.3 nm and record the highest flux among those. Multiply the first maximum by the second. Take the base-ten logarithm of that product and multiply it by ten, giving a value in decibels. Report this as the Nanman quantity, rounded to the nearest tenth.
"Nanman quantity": 13.8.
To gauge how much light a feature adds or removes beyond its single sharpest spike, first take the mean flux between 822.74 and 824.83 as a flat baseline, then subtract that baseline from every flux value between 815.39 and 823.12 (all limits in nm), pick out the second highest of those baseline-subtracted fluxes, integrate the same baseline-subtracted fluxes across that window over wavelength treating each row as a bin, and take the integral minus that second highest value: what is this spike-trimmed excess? -1.7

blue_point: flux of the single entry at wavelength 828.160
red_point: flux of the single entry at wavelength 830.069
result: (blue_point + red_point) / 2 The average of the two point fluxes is 4.31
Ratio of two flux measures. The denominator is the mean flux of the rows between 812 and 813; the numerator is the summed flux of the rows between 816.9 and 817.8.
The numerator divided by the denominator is 4.98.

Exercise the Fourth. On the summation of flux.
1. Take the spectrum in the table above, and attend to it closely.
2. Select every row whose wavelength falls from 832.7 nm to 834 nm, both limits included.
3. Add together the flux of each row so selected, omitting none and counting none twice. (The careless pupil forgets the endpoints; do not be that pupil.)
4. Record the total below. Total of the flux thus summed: 30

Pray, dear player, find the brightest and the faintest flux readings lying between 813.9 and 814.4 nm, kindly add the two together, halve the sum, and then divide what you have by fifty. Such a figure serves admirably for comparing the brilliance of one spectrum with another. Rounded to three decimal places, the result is 0.089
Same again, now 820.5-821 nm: 0.080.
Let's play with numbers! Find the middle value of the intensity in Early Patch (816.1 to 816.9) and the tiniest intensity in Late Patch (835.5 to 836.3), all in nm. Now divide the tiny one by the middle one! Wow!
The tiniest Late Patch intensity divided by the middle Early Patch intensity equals 0.90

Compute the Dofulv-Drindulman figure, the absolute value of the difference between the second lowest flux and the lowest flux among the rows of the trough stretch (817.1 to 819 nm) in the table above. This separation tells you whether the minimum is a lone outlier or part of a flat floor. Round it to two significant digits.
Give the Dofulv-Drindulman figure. 0.10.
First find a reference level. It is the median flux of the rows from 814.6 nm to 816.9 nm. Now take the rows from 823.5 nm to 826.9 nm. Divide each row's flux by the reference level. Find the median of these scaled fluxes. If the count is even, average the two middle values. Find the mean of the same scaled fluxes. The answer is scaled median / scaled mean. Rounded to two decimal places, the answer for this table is 1.00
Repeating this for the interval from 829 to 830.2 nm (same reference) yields 0.97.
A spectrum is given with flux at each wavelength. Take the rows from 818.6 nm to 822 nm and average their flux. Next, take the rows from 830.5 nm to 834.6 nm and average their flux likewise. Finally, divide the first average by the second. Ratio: 0.95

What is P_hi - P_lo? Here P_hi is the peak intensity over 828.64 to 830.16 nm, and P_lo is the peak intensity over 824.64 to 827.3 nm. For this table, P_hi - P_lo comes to 0.8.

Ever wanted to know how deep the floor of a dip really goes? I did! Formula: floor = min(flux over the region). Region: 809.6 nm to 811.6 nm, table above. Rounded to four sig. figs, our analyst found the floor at 3.803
